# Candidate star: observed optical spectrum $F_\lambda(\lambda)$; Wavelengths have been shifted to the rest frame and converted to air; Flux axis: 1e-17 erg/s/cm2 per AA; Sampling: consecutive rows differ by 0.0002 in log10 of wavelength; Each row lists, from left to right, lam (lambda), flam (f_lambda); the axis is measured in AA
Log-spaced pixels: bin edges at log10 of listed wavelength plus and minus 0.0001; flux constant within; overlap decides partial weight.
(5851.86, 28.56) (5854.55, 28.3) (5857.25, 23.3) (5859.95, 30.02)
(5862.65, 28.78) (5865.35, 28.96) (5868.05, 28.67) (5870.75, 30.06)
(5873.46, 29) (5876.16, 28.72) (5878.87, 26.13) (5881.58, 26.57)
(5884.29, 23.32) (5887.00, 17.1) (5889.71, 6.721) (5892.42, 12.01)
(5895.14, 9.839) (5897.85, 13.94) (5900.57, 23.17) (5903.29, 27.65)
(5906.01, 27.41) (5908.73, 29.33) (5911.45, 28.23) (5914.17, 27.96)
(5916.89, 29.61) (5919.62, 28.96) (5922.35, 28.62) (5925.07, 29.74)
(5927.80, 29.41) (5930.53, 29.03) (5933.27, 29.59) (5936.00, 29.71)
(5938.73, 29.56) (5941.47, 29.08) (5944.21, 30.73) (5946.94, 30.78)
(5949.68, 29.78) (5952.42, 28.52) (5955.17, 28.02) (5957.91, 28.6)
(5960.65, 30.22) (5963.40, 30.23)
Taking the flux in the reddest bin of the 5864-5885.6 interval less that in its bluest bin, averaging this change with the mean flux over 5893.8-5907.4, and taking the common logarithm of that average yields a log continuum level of 0.87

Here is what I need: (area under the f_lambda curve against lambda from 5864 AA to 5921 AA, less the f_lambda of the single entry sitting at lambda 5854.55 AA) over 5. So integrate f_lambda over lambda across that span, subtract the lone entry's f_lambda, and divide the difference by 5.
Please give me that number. 268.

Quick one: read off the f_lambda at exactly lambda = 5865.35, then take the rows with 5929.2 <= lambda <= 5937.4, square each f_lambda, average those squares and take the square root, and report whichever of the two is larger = 29.4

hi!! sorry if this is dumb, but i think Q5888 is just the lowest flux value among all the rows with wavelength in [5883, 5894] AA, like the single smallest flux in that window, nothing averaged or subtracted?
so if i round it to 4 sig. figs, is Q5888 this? 6.721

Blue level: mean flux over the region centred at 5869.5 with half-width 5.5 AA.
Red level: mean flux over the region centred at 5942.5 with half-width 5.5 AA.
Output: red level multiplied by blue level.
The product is 876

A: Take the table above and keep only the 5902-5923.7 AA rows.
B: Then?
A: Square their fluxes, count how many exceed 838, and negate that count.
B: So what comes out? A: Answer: -3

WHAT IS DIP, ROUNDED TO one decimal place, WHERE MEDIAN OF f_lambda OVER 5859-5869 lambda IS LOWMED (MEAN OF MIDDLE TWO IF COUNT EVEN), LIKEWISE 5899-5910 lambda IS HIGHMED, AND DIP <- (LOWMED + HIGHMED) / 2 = 28.2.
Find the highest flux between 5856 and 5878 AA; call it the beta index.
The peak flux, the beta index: 30.06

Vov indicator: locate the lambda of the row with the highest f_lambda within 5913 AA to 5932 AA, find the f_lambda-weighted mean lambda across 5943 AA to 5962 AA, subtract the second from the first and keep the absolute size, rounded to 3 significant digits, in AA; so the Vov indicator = 27.3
